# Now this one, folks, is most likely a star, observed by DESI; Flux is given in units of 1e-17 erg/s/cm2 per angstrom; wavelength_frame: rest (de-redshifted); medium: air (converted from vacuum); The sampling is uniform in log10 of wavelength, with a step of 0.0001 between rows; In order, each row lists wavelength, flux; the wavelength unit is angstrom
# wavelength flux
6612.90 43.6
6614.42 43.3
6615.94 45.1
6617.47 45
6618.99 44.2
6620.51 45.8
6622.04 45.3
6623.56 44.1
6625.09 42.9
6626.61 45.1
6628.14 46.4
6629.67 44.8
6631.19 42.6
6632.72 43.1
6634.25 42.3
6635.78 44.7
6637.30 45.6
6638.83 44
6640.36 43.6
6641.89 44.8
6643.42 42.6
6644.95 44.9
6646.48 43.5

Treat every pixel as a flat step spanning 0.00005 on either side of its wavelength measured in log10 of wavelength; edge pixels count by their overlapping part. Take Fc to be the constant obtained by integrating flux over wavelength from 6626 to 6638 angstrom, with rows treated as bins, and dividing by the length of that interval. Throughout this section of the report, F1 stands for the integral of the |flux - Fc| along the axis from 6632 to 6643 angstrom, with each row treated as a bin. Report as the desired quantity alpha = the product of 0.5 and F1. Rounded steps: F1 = 10.3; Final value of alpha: 5.2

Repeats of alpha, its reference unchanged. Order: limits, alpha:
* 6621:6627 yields 2.6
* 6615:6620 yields 1.5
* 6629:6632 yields 1.7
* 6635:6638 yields 1.3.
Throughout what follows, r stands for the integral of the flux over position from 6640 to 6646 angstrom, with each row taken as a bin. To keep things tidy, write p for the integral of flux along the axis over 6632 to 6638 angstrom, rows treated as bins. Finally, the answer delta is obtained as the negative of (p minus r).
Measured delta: 0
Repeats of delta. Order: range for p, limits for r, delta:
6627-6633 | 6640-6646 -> -2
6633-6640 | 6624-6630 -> -40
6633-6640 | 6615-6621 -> -39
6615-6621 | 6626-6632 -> -2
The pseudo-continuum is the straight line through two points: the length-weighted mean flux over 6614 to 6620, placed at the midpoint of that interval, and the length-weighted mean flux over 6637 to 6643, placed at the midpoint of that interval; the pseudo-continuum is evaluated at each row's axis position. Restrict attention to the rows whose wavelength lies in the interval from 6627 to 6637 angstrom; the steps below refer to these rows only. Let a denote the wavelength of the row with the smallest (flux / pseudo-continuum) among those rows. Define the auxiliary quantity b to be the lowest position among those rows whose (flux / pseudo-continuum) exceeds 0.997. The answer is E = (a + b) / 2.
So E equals 6631.2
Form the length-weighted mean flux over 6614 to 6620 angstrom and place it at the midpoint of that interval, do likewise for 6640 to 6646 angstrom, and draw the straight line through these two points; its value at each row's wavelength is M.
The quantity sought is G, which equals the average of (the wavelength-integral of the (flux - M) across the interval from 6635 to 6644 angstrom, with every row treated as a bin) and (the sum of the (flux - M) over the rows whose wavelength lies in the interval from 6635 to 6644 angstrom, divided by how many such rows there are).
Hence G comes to 1.0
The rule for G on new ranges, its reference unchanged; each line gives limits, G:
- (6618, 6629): 2.5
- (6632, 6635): -3.0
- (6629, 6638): -1.8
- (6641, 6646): 0.3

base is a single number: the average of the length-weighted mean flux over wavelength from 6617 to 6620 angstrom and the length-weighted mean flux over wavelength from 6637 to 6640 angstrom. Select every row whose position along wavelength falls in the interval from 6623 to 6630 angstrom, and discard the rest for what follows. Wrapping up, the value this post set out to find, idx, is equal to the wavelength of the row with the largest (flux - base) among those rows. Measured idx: 6628.14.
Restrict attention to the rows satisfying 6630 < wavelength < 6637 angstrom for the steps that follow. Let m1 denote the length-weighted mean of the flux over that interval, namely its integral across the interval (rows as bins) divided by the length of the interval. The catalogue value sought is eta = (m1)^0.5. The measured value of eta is 6.59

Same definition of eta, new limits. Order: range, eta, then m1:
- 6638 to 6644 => 6.62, 43.8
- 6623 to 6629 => 6.68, 44.6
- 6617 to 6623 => 6.72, 45.1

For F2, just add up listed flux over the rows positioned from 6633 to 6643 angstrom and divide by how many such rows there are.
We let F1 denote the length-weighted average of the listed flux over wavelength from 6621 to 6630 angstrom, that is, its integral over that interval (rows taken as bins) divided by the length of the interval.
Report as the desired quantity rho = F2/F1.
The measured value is 0.99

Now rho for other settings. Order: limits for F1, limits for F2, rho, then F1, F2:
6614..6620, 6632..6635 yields 0.96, 44.6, 42.7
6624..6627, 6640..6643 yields 1.01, 43.9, 44.2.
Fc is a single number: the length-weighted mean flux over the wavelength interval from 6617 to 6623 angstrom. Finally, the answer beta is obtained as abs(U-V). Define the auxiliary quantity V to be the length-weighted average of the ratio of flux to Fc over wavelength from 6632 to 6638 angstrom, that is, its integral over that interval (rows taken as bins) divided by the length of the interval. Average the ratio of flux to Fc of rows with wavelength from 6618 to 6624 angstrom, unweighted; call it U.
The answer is 0.020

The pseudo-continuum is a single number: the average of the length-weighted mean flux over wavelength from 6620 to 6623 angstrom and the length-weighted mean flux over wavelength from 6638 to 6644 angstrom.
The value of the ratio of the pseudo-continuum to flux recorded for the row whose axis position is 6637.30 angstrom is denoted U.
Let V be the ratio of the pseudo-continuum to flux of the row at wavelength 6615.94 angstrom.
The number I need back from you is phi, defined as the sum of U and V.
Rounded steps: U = 0.978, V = 0.99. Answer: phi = 1.967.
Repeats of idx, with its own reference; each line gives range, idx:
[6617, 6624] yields 6620.51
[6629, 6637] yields 6629.67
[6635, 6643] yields 6637.30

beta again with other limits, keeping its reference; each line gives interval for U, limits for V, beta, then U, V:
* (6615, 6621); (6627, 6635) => 0.026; 0.998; 0.973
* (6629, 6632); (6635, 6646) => 0.013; 0.969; 0.982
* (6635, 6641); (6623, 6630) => 0.003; 0.986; 0.989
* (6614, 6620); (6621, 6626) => 0.004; 0.984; 0.981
